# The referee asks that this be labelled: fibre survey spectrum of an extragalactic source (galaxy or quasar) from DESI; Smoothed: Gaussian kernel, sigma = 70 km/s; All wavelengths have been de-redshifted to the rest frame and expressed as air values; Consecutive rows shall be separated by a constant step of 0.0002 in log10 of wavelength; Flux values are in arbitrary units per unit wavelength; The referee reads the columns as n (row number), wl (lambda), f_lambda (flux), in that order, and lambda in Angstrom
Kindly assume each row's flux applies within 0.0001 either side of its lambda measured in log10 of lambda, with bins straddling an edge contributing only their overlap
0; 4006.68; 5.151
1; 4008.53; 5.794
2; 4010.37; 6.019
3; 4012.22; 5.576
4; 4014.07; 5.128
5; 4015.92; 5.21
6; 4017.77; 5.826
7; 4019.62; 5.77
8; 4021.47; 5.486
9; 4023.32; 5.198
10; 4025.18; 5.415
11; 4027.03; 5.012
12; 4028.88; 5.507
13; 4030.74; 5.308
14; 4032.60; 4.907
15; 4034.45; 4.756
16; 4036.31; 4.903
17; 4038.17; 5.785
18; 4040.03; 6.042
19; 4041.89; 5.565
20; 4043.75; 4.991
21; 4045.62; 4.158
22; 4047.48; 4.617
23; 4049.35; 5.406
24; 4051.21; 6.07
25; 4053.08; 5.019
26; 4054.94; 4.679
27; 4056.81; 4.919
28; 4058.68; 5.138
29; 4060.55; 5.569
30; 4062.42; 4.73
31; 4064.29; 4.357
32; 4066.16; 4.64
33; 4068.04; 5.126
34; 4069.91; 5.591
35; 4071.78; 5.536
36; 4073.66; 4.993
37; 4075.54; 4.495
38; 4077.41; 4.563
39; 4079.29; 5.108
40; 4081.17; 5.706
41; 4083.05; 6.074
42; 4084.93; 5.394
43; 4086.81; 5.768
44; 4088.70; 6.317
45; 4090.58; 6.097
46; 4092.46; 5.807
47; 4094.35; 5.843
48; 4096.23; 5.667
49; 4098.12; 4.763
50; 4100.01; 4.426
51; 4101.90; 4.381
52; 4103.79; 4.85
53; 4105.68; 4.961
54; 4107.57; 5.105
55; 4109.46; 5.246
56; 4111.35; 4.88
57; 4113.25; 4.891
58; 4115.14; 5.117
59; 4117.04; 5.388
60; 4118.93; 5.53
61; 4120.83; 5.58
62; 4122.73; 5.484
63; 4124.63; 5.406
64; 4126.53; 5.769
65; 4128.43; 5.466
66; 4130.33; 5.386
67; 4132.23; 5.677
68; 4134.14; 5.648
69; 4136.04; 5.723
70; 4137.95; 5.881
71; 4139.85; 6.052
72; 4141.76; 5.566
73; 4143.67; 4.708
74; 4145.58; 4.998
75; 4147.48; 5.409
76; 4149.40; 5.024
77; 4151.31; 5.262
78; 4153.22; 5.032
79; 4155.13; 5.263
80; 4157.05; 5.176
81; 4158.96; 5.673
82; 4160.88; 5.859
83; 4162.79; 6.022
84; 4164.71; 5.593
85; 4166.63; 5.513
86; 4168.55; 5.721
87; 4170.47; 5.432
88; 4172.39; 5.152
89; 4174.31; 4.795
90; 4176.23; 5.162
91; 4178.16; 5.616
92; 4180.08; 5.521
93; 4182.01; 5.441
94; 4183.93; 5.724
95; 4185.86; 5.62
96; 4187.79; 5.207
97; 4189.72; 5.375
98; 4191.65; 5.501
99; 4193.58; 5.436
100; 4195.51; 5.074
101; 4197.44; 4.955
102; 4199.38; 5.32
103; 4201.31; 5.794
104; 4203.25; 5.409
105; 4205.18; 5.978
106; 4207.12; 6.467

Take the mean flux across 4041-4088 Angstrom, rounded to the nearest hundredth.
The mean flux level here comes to 5.13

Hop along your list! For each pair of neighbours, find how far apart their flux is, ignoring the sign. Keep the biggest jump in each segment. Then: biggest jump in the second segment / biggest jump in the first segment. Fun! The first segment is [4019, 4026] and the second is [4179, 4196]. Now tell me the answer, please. 1.4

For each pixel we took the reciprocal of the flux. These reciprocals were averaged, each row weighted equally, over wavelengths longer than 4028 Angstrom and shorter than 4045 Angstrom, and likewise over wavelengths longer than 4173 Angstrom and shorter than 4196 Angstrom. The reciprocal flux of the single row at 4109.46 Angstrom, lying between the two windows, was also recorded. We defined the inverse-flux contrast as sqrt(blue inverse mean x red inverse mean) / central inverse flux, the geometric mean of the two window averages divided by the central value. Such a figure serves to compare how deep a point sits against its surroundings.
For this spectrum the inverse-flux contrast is 0.99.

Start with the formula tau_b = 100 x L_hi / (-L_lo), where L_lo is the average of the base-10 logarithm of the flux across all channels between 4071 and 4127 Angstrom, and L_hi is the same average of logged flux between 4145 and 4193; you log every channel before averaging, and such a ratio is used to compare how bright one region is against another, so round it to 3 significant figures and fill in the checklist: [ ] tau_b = -101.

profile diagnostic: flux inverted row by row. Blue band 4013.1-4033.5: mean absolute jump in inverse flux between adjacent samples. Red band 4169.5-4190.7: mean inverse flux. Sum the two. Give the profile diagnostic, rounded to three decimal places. 0.197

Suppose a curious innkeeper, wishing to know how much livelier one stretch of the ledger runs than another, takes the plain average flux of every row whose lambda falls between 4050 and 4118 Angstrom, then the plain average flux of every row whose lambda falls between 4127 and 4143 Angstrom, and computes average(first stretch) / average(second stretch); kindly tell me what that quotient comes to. 0.92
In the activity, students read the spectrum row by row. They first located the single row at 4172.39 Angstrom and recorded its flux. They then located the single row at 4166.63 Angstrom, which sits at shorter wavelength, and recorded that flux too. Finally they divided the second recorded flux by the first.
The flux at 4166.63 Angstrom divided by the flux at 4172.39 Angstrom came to 1.07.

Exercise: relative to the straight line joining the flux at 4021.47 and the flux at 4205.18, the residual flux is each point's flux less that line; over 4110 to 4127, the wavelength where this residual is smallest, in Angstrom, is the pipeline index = 4111.35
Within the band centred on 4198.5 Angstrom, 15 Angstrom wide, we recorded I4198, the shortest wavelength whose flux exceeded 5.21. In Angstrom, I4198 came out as 4191.65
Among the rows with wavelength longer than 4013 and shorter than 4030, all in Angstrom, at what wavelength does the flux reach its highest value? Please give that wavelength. 4017.77 Angstrom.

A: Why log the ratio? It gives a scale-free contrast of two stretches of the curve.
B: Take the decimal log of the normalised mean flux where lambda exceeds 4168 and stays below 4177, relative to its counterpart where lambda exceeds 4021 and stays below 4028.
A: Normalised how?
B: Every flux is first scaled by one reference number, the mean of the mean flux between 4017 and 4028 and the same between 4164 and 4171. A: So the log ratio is 0.00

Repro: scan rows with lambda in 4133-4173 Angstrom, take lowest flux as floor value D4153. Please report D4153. 4.708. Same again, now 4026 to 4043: 4.756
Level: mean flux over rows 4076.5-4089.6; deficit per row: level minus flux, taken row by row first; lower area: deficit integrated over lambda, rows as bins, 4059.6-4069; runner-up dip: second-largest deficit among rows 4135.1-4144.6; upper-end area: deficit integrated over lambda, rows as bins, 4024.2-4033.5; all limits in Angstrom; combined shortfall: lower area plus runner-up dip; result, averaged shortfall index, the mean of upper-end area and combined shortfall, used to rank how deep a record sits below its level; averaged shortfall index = 4.7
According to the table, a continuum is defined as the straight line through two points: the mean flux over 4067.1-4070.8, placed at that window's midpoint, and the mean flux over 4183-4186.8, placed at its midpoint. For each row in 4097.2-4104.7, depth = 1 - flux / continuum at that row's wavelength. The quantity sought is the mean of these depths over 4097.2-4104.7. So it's 0.154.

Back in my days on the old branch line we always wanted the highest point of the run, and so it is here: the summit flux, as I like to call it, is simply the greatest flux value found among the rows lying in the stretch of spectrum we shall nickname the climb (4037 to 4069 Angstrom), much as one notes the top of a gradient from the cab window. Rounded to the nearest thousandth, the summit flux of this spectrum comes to 6.070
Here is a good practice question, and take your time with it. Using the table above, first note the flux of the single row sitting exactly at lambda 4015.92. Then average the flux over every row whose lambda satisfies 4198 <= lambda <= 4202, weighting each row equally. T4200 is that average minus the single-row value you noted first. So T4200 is 0.3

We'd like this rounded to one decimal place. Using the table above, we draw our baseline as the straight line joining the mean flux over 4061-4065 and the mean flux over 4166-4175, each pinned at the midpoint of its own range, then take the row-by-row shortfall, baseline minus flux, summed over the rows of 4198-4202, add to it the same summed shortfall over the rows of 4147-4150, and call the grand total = -0.1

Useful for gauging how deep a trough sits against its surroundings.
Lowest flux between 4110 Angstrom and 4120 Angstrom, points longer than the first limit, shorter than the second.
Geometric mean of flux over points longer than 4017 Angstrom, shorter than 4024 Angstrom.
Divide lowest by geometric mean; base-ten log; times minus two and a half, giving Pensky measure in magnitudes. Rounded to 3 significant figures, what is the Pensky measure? 0.142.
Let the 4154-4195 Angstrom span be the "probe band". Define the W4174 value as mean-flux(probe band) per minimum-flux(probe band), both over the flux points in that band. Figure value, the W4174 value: 1.14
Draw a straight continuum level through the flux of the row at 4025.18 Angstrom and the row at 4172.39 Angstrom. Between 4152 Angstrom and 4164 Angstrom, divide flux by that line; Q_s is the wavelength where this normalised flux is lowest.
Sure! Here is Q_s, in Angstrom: 4153.22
